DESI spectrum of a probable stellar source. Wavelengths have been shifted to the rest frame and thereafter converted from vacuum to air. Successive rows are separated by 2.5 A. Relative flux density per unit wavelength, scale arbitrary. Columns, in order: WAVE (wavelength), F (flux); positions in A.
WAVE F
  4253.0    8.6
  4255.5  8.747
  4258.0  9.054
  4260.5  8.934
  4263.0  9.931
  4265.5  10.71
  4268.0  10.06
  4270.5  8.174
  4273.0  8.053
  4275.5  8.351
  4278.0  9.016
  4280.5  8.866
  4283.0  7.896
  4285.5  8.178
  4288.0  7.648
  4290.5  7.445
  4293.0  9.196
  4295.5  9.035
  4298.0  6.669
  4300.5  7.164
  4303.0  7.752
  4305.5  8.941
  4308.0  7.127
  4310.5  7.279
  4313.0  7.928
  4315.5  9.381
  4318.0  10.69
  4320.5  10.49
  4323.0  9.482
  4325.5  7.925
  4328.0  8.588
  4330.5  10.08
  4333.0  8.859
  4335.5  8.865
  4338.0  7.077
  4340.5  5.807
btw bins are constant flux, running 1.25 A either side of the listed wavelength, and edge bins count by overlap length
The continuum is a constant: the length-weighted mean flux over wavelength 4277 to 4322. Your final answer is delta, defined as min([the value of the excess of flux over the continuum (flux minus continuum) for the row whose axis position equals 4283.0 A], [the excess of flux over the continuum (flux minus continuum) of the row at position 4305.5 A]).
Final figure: -0.48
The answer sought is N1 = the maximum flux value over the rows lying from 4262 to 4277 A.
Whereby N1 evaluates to 10.71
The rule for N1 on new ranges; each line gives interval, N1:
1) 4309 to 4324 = 10.69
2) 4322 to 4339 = 10.08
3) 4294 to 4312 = 9.035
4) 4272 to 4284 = 9.016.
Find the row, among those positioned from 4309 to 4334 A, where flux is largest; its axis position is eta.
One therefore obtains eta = 4318.0 A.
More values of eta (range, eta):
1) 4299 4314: 4305.5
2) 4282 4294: 4293.0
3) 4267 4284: 4268.0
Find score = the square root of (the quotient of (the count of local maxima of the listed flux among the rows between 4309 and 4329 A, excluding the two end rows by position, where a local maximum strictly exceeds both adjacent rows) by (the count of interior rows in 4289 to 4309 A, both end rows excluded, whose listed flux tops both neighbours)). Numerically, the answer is 0.7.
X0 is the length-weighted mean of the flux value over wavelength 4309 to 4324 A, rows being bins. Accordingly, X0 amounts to 9.2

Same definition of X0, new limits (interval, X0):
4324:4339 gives 8.6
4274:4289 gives 8.3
